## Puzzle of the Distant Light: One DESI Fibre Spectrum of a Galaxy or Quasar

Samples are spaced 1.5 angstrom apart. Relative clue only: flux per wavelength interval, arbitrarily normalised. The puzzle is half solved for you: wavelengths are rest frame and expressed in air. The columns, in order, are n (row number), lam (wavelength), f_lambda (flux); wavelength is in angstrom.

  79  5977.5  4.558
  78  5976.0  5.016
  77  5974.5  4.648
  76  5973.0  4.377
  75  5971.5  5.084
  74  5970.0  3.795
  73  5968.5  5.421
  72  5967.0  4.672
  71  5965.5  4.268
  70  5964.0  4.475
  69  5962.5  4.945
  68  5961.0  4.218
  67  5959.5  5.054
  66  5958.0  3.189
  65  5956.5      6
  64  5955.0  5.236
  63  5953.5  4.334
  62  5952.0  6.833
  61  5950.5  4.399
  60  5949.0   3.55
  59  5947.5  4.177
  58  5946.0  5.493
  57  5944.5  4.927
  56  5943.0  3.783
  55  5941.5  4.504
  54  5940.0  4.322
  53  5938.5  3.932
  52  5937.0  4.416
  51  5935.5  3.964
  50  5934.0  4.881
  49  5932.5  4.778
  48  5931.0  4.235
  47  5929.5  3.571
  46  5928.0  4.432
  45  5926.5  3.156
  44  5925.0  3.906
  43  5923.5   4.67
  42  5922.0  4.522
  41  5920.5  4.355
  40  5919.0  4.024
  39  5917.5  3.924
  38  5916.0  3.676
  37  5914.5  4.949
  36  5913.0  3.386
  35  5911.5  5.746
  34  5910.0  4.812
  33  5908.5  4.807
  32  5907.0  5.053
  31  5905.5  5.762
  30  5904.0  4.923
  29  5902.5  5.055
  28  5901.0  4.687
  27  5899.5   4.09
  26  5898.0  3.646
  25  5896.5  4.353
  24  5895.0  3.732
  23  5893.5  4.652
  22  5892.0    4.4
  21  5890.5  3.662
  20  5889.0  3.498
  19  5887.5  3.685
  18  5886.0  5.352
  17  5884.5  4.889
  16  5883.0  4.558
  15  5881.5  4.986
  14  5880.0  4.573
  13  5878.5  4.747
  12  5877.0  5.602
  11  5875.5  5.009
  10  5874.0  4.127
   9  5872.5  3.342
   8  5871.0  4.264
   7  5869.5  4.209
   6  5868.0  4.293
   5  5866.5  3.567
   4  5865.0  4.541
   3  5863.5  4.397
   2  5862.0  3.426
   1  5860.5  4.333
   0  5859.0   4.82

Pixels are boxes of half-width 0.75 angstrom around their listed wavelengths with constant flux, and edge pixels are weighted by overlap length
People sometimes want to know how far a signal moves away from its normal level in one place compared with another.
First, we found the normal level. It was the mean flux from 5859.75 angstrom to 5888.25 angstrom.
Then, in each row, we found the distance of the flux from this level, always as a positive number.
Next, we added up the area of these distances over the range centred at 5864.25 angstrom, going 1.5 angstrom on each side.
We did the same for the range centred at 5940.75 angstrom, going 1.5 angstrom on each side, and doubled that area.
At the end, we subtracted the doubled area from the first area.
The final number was -0.33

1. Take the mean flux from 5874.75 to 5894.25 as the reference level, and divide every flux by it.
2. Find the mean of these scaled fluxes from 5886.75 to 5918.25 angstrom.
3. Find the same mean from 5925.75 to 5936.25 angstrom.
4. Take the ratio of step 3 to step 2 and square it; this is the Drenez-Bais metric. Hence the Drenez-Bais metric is 0.89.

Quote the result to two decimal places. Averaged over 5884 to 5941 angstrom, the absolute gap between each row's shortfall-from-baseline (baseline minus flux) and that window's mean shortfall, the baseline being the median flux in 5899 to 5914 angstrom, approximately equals 0.52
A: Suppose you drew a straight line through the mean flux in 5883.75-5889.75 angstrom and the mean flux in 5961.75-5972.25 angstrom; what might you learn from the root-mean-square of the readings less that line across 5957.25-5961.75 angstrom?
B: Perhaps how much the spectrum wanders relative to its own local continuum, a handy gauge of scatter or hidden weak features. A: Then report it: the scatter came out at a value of 0.90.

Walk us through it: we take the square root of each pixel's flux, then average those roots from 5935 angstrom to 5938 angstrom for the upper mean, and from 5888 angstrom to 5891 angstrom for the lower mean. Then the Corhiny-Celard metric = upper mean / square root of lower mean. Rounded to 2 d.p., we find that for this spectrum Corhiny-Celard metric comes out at 1.49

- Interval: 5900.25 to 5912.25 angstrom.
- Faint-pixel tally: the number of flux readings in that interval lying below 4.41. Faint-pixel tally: 0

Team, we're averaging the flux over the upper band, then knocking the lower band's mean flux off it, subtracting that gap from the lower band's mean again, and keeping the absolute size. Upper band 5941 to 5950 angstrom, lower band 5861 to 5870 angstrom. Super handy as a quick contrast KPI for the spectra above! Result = 3.7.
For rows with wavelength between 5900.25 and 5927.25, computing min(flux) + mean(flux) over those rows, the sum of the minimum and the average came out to 7.7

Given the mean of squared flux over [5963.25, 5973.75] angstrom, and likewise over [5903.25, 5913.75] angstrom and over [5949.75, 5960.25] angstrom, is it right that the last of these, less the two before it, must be -19.8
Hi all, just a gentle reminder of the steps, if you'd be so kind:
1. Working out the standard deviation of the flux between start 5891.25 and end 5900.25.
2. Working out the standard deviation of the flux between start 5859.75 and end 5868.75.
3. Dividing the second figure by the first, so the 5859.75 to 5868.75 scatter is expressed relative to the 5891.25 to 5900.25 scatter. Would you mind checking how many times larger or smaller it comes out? 1.19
